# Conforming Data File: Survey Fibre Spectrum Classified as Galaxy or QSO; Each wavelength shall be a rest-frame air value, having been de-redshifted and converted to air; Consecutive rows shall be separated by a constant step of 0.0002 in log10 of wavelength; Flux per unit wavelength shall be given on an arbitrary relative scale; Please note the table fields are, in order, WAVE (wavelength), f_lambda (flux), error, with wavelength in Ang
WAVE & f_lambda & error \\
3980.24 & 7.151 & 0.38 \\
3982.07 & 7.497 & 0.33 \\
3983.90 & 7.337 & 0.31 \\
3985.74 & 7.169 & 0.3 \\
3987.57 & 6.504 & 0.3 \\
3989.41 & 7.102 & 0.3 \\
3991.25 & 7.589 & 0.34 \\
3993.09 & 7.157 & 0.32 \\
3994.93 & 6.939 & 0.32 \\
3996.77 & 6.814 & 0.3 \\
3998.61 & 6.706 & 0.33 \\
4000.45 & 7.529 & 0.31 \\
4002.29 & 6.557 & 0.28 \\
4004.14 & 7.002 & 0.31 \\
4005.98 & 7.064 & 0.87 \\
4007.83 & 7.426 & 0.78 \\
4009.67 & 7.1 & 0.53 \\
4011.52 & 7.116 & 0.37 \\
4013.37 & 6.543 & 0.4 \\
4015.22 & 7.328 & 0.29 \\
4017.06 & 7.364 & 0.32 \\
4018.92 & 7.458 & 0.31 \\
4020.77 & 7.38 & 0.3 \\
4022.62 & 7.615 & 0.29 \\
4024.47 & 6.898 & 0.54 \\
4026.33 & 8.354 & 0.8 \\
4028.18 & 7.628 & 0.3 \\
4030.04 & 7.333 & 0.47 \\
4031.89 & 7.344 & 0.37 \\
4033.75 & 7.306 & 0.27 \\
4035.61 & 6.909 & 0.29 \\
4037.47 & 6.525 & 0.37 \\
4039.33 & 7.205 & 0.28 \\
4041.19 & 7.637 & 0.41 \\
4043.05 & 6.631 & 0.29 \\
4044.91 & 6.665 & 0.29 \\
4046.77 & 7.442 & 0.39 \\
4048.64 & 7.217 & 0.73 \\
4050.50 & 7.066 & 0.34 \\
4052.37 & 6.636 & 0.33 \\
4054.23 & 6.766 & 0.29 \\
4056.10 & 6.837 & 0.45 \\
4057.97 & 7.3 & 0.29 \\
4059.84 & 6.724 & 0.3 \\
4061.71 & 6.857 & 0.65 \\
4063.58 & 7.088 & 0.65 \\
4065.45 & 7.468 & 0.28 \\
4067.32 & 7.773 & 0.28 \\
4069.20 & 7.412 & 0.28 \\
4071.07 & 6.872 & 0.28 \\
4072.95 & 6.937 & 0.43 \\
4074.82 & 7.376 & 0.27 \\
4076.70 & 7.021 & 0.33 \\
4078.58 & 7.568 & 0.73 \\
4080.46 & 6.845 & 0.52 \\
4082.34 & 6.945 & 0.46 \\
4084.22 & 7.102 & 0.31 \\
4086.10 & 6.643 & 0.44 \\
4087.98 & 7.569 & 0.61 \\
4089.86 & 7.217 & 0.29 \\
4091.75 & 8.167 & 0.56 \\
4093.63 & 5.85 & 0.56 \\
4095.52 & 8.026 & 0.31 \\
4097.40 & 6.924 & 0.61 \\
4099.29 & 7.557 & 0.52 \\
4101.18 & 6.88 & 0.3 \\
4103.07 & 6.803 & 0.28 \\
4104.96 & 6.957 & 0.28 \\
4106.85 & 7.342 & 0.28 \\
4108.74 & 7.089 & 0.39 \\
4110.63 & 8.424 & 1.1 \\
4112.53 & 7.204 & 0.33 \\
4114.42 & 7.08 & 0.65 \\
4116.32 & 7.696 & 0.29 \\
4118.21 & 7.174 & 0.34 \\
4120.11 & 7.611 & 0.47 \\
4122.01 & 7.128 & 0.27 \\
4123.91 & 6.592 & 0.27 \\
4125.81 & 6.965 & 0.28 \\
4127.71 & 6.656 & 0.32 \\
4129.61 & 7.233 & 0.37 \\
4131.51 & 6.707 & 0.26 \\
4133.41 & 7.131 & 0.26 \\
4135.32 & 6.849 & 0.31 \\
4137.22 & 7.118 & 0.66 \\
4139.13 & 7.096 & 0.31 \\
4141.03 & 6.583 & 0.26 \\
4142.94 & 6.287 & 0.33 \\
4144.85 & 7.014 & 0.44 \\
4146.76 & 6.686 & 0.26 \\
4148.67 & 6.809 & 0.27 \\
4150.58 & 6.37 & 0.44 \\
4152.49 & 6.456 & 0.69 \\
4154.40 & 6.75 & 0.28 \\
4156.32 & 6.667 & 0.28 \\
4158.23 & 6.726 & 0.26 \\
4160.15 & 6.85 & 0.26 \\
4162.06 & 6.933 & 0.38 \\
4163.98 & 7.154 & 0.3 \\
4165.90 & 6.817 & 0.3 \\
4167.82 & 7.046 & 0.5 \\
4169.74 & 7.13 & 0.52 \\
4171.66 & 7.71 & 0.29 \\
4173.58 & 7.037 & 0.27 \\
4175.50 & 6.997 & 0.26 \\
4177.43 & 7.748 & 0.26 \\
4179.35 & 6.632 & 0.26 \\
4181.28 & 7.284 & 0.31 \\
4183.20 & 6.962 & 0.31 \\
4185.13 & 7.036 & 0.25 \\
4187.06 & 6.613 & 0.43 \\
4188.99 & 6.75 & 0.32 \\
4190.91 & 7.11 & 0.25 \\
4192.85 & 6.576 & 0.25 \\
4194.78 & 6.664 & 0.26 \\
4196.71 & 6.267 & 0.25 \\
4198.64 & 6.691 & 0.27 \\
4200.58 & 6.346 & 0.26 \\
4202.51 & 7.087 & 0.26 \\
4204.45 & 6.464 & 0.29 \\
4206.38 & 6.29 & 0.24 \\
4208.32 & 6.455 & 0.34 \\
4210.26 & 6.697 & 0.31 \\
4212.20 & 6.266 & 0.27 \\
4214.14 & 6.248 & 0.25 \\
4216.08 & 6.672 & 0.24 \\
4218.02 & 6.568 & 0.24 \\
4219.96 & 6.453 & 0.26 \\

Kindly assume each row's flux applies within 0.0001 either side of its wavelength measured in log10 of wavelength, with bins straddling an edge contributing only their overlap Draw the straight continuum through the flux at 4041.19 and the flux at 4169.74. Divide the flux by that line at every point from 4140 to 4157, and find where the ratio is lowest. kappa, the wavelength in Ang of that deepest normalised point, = 4142.94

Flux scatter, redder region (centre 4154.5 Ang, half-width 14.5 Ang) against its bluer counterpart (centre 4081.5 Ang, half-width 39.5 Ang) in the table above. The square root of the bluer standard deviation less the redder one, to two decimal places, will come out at 0.47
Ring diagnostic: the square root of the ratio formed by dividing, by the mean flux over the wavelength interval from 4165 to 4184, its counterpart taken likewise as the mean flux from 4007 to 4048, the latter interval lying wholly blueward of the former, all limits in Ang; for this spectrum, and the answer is 1.01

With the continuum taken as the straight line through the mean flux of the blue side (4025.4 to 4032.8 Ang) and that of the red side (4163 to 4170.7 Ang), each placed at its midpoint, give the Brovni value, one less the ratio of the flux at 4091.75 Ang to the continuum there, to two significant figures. -0.11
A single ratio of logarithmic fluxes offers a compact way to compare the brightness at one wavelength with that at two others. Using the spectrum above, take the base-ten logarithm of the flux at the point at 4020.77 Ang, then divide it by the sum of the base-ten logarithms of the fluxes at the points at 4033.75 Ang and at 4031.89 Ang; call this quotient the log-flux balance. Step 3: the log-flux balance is 0.502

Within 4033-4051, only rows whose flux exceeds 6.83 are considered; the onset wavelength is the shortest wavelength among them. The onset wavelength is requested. 4033.75 Ang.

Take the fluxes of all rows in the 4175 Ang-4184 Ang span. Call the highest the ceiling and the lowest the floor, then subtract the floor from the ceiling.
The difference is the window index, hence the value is 1.12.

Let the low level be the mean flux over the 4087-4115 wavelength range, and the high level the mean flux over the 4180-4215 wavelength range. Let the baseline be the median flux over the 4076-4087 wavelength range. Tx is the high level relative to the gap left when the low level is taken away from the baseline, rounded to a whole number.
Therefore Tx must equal -23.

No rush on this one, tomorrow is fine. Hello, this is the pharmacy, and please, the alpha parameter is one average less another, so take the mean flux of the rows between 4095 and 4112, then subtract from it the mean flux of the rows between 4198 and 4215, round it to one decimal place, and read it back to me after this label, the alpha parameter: 0.8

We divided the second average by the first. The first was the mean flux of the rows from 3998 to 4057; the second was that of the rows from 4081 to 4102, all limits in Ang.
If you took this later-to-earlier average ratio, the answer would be 1.00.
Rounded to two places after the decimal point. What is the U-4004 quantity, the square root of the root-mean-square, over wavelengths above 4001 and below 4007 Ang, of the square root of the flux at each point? 1.62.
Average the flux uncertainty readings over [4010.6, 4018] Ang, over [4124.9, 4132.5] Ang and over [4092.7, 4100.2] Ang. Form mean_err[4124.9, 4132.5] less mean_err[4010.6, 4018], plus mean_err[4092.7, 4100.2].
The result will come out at 0.46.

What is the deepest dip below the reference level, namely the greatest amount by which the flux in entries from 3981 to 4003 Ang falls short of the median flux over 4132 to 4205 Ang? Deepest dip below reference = 0.33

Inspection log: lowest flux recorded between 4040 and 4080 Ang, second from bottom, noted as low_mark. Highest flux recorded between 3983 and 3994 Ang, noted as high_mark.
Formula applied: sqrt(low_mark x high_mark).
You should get 7.10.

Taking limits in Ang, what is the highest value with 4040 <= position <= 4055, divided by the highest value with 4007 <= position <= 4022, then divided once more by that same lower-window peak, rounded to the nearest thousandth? 0.137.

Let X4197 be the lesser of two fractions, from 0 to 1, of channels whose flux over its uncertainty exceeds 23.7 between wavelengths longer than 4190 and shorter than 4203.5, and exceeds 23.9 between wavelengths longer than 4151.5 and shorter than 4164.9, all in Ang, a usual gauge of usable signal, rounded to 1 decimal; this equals 0.4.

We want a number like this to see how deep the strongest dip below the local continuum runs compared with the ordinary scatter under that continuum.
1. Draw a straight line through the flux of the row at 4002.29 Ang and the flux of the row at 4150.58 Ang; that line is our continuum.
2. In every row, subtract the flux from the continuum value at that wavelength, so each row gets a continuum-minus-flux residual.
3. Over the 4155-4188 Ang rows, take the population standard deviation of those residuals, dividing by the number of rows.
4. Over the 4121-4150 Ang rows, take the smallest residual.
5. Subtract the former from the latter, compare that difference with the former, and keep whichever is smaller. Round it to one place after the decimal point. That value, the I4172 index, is -1.2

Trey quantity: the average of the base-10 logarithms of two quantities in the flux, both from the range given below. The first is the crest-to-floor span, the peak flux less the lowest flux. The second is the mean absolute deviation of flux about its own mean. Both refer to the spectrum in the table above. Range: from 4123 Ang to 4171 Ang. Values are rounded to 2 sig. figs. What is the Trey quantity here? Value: -0.35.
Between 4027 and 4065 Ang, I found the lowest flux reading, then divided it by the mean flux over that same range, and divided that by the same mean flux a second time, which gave 0.131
